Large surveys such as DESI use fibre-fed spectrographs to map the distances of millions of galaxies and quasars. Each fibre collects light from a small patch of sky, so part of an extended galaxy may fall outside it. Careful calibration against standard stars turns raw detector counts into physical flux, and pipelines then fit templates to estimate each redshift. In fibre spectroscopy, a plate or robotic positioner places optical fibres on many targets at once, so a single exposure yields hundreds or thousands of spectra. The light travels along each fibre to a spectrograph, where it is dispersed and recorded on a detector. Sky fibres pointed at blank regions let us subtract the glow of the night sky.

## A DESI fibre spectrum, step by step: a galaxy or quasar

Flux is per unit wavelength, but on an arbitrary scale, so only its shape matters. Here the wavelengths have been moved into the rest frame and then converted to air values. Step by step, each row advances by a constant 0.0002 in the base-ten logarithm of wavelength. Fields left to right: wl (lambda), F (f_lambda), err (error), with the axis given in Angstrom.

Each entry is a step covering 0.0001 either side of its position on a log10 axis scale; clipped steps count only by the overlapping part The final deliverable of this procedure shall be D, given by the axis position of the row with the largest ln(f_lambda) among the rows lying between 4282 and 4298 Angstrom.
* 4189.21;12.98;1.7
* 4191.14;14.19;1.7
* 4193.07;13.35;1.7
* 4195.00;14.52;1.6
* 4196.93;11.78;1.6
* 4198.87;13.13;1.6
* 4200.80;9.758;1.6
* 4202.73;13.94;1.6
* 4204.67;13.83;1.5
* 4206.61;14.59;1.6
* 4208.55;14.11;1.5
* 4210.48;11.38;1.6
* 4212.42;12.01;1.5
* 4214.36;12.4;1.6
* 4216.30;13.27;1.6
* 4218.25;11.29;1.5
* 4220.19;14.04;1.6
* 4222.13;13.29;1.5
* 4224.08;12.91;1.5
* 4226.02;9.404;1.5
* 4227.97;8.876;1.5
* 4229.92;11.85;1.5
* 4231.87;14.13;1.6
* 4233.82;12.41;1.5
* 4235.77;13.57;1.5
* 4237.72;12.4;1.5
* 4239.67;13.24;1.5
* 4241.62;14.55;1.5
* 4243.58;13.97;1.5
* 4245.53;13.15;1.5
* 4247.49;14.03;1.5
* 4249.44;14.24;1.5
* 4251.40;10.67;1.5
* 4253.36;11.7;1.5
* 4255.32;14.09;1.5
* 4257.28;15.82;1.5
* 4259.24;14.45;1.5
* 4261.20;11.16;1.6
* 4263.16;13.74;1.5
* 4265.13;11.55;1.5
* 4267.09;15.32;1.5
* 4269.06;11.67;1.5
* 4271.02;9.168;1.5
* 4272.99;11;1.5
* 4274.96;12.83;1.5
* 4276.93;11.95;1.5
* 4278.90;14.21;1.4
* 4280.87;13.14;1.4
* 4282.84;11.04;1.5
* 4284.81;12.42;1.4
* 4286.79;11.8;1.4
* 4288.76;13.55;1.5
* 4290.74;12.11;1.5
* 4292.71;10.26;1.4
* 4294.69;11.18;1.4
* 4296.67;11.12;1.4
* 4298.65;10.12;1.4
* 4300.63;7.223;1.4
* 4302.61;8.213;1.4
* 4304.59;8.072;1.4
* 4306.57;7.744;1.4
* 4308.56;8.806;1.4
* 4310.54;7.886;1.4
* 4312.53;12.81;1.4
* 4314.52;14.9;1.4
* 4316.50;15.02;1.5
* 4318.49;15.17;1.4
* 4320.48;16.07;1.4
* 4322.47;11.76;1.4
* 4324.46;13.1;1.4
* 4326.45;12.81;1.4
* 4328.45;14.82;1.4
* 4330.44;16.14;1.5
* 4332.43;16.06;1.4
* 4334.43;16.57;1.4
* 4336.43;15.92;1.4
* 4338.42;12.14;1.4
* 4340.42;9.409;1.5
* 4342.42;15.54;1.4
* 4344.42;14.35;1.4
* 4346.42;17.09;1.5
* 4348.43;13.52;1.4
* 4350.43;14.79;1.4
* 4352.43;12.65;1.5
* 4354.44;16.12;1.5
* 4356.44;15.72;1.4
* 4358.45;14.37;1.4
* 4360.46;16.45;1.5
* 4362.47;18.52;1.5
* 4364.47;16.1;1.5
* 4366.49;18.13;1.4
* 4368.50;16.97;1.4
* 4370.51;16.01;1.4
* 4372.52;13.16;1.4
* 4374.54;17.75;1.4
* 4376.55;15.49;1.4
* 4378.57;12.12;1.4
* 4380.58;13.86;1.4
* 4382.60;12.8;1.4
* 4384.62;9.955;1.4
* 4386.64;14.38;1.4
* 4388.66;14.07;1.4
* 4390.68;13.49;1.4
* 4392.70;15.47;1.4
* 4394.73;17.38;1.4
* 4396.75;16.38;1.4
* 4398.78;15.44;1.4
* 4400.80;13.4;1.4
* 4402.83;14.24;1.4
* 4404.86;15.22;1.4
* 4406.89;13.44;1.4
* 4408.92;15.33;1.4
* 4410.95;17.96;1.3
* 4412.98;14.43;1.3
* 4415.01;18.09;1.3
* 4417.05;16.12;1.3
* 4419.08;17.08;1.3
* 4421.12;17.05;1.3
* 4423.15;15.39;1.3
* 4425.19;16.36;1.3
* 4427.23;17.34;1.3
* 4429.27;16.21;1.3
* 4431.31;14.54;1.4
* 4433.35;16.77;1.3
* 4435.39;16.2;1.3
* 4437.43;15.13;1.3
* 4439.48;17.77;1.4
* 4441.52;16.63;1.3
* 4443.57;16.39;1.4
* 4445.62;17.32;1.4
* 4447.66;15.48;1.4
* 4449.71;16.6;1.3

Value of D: 4288.76 Angstrom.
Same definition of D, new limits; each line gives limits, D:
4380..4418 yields 4415.01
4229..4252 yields 4241.62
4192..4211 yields 4206.61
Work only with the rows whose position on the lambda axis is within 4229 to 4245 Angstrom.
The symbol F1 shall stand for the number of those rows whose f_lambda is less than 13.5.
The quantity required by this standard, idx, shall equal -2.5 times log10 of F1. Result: -1.5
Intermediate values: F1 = 4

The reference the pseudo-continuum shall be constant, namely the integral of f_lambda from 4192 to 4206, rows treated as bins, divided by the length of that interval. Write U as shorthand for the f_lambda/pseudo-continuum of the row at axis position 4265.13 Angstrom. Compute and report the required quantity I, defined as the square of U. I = 0.80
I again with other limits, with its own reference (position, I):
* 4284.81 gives 0.92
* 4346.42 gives 1.74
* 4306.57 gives 0.36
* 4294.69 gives 0.74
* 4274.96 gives 0.98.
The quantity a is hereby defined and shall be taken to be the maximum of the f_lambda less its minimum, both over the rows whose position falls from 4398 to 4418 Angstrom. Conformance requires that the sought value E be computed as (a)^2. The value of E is 22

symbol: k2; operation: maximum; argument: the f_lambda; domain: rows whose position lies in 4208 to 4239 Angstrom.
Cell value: 14.13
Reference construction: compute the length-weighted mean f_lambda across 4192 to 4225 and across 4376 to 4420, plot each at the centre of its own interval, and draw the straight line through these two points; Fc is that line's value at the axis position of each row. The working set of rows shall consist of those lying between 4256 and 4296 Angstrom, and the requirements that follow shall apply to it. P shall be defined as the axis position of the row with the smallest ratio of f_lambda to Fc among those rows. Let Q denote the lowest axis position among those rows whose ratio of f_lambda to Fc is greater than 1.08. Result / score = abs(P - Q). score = 13.7 Angstrom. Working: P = 4271.02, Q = 4257.28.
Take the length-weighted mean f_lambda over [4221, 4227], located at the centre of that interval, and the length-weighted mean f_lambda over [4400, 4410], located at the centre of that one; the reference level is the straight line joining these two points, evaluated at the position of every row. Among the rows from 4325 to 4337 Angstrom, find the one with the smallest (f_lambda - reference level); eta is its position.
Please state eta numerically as 4326.45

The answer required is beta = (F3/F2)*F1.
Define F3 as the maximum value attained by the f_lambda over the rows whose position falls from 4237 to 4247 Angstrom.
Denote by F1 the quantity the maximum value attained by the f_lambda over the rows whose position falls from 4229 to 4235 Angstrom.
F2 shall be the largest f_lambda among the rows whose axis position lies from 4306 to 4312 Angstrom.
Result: 23.3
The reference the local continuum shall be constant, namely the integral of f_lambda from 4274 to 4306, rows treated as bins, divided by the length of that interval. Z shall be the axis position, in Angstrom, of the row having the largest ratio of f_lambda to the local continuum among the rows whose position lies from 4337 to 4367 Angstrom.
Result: 4362.47 Angstrom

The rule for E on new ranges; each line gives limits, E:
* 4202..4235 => 33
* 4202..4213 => 10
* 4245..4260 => 27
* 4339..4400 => 83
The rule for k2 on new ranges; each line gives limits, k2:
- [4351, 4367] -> 18.52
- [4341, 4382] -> 18.52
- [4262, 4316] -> 15.32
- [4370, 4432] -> 18.09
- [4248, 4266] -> 15.82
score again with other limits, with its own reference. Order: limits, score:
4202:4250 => 25.2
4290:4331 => 17.9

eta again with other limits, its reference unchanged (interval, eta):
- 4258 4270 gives 4261.20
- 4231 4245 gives 4237.72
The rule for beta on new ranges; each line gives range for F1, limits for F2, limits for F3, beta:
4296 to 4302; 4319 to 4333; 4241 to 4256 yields 10.0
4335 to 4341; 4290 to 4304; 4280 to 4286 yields 17.3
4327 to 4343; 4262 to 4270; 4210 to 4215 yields 13.4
